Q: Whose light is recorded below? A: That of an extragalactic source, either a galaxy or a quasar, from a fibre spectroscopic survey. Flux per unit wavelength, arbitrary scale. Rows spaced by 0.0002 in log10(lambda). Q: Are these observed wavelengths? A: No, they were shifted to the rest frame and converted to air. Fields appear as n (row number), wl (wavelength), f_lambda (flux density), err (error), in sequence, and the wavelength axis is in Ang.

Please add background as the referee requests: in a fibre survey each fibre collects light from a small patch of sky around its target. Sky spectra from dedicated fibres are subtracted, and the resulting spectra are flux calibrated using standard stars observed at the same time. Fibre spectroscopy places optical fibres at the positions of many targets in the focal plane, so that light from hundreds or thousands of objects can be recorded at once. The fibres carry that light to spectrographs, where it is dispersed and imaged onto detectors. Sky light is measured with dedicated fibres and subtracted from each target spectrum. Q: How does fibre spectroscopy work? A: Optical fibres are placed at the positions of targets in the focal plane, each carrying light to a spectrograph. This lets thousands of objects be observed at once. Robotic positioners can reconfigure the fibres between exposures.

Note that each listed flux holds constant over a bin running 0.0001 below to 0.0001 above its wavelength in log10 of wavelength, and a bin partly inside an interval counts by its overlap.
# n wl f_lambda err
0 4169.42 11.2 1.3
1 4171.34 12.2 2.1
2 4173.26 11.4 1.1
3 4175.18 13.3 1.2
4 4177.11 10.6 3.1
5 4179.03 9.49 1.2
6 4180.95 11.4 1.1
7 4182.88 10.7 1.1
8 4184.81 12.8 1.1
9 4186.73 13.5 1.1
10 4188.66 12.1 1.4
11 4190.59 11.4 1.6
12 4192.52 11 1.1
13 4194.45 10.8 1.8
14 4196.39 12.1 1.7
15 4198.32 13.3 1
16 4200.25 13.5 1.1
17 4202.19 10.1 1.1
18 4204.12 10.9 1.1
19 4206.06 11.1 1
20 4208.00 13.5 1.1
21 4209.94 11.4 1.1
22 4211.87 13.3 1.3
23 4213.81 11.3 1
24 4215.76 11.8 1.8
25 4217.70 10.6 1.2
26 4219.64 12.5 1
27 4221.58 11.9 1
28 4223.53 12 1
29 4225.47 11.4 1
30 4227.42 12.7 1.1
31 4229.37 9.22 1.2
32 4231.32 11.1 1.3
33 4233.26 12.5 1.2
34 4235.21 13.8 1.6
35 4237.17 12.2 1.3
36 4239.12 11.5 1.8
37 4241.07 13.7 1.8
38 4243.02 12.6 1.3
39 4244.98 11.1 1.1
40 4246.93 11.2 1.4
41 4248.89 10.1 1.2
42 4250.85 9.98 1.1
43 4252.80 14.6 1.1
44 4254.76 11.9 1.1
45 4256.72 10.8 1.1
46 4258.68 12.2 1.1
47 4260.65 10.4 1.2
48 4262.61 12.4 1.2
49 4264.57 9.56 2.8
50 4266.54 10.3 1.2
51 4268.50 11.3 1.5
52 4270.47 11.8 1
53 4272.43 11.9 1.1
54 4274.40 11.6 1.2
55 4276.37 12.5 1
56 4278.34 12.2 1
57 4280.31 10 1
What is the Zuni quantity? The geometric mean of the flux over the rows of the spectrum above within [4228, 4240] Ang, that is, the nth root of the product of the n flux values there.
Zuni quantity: 11.63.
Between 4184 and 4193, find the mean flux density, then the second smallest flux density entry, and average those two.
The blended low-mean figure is 11.8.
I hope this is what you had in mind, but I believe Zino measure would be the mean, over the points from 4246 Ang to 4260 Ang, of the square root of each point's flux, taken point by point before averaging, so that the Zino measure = 3.39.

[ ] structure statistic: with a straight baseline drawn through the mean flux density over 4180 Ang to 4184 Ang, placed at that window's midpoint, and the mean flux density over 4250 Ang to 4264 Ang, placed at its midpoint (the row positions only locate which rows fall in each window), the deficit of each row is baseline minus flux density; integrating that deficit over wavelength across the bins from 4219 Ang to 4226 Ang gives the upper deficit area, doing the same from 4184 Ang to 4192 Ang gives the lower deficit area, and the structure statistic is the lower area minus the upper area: -6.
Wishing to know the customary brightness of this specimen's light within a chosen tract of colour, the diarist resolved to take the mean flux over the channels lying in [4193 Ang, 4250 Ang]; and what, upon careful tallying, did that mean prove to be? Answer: 11.8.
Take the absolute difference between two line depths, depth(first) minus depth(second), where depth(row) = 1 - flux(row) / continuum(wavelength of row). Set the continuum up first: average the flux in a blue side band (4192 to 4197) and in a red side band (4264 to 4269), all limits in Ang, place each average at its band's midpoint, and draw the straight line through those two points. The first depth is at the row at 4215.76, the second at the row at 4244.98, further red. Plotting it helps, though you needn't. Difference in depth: 0.029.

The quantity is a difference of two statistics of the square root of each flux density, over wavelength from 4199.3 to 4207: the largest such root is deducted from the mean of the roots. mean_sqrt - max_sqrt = -0.30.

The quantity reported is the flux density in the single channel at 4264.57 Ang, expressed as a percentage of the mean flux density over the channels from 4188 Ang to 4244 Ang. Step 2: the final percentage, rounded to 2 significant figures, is 80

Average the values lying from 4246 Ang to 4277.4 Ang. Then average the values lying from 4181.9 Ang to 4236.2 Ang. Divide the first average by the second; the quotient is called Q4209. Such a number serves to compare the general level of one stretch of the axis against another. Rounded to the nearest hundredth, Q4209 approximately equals 0.96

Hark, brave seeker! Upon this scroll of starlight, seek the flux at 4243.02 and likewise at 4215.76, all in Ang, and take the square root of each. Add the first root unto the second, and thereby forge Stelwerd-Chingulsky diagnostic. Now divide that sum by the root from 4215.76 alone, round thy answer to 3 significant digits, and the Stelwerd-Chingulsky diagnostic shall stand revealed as 2.03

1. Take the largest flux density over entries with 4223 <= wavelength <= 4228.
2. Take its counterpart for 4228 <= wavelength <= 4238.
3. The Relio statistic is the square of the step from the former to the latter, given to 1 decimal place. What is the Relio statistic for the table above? 1.2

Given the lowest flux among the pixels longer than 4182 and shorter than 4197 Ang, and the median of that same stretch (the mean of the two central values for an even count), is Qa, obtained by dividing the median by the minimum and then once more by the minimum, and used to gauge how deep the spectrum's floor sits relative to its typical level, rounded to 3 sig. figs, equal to 0.103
